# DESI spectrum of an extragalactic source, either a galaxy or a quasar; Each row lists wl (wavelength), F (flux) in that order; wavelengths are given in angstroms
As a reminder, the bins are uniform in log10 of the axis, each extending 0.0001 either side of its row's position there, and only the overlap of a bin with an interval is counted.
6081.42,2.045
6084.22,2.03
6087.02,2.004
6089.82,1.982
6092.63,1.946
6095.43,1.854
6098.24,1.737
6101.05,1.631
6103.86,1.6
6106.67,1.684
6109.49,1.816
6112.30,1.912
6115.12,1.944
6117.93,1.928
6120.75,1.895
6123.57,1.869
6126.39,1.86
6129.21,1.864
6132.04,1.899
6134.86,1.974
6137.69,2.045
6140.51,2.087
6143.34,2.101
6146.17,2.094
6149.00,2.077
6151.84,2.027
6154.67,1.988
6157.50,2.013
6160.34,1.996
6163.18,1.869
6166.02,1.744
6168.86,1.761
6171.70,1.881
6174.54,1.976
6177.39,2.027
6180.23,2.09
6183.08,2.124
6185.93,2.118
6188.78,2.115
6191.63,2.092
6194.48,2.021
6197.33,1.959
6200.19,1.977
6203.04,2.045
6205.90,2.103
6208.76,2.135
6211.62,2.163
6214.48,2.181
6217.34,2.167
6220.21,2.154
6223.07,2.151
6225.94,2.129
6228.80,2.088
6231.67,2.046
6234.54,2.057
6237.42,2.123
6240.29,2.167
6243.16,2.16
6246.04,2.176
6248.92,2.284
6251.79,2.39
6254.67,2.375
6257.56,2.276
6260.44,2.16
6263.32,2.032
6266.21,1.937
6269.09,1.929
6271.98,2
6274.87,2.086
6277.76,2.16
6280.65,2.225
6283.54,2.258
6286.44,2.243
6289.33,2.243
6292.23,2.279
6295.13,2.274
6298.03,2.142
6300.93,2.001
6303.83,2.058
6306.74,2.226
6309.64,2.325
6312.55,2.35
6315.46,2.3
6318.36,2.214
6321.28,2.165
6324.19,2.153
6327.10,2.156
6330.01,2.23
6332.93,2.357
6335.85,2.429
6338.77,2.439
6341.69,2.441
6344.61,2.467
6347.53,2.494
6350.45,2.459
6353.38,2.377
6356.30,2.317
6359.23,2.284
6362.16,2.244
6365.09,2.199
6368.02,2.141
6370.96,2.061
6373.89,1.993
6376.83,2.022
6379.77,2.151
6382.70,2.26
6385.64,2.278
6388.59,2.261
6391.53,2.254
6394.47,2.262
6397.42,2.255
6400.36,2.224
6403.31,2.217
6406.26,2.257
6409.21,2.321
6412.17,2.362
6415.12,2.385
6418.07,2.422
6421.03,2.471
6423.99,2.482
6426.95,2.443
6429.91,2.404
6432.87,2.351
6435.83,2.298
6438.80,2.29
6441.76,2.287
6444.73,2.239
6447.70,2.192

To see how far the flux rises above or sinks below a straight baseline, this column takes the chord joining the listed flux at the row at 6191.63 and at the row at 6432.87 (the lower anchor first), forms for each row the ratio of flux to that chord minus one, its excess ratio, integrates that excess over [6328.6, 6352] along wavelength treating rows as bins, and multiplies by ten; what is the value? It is 17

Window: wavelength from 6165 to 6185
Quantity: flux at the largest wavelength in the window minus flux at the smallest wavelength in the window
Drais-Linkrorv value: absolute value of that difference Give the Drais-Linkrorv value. 0.38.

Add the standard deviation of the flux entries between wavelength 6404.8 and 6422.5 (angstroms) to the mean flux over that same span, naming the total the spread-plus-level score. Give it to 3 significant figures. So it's 2.44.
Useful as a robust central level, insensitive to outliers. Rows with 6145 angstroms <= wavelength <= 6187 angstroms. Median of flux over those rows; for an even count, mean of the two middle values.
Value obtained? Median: 2.0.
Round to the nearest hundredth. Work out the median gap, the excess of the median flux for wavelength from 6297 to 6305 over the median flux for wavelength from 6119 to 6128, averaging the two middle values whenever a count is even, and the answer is 0.19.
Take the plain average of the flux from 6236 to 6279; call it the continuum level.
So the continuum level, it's 2.15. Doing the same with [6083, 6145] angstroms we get 1.89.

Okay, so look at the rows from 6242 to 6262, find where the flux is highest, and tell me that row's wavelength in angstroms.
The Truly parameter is 6251.79 angstroms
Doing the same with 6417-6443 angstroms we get 6423.99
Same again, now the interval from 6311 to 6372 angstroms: 6347.53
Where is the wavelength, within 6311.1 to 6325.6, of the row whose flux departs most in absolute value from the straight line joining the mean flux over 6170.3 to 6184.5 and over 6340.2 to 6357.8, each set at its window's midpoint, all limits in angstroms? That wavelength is 6324.19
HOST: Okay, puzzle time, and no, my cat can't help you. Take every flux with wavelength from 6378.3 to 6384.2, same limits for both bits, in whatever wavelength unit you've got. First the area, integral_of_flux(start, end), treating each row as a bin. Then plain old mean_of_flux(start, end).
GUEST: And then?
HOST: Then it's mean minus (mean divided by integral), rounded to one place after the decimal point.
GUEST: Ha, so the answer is 2.0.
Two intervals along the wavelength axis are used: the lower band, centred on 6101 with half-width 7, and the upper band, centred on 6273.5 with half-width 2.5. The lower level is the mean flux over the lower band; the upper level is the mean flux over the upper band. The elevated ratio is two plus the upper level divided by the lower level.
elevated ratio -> 3.20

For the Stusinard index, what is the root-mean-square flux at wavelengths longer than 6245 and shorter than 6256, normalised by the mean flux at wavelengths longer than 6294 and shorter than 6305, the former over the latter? 1.09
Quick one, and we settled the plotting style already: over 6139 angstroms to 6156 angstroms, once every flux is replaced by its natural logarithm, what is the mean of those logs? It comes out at 0.724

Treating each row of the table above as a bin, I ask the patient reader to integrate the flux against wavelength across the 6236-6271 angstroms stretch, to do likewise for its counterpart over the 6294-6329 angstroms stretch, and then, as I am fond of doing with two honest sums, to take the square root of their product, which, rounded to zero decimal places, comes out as 76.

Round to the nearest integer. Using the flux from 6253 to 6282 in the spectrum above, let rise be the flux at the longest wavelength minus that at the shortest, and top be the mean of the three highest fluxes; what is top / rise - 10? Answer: -25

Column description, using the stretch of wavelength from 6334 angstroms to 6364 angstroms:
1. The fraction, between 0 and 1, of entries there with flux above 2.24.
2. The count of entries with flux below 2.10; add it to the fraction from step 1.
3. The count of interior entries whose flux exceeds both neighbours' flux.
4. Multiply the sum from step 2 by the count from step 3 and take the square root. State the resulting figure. 1.00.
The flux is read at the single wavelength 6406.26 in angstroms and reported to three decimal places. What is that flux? 2.257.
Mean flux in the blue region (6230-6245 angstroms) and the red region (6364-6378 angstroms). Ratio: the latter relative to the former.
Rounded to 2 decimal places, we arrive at 0.99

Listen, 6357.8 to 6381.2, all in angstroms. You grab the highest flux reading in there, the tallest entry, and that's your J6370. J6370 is 2.284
